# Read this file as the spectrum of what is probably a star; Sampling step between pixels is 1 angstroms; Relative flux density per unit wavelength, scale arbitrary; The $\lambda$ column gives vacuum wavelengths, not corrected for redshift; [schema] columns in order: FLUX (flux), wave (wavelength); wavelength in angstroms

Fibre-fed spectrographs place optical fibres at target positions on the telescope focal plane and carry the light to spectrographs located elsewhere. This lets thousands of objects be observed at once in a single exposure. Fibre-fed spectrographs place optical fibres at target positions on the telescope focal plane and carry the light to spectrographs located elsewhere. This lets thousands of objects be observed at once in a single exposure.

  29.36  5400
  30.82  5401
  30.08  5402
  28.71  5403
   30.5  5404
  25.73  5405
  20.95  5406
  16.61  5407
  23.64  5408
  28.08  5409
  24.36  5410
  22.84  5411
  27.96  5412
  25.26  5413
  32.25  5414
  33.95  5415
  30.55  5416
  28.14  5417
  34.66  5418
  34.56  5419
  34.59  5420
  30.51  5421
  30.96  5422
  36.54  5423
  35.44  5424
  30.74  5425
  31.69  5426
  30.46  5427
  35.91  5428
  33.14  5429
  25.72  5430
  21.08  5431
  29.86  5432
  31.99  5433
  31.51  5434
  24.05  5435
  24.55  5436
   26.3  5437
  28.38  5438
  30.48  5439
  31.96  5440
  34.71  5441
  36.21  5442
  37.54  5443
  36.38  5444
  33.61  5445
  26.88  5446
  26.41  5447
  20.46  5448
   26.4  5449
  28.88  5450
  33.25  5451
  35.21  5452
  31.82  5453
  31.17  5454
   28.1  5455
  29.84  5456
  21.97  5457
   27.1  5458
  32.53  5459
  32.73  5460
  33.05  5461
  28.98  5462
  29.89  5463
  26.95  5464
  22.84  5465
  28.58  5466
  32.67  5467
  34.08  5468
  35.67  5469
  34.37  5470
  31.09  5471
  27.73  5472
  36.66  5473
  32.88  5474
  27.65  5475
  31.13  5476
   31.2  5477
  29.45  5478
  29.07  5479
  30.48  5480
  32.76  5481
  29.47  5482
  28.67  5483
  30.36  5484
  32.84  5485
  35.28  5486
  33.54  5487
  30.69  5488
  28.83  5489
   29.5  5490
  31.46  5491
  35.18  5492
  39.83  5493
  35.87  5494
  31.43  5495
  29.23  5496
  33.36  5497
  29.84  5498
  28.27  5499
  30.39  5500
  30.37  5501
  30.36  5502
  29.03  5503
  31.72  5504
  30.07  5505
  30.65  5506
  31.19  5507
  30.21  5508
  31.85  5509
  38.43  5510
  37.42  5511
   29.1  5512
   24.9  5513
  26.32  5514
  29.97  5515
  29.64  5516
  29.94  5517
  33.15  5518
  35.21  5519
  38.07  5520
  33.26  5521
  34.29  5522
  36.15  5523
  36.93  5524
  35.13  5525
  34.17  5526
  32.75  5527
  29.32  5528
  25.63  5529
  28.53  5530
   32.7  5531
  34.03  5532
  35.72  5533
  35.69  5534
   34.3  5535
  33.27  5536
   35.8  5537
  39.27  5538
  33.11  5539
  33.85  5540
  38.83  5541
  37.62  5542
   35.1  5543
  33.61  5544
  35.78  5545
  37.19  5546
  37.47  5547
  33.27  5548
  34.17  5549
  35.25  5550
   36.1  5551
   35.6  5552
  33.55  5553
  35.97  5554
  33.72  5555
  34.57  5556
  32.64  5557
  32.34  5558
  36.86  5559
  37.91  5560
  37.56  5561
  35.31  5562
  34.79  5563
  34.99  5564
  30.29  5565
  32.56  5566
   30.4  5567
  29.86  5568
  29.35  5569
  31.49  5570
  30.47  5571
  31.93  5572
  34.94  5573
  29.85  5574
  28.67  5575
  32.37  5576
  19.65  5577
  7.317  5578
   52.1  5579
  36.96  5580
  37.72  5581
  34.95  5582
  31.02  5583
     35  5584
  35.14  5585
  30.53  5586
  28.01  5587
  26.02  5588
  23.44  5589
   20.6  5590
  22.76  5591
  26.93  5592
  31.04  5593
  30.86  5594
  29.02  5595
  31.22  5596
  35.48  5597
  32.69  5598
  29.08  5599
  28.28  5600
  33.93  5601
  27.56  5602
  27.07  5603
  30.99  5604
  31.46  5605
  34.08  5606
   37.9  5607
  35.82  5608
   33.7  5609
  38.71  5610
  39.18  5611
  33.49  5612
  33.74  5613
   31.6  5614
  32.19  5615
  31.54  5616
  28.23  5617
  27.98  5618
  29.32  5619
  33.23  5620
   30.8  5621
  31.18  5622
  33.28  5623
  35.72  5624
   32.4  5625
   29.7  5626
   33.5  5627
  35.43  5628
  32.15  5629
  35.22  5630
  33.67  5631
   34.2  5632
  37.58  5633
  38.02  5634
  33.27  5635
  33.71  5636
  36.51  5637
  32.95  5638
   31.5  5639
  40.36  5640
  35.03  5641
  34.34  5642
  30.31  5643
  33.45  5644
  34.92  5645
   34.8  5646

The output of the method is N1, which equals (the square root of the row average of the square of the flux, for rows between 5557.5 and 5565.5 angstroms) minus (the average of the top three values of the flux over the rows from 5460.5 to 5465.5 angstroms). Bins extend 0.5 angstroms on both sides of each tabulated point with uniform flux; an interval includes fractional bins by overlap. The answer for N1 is 4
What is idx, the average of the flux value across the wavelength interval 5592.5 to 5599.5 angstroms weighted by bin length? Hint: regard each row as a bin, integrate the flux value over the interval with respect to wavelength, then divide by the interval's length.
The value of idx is 31.3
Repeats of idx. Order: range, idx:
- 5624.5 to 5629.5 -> 32.6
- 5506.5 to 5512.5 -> 33.0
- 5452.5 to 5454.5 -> 31.5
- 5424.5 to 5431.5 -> 29.8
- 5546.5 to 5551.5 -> 35.3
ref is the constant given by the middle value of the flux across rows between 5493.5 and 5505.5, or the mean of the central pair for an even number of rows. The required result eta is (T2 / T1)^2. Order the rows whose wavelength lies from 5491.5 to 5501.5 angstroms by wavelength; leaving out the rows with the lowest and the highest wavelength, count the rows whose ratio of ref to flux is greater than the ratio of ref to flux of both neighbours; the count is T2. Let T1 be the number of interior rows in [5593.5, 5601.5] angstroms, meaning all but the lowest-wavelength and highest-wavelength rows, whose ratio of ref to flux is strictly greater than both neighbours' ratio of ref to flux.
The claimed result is 1.0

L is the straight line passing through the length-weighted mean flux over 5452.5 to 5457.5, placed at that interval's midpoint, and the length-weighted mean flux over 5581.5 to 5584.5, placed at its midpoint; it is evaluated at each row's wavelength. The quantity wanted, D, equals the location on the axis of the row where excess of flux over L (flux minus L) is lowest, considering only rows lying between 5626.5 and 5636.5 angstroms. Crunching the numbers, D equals 5629 angstroms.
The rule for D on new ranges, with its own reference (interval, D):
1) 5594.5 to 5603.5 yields 5603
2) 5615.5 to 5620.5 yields 5618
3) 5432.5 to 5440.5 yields 5435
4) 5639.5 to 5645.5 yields 5643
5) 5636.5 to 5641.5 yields 5639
